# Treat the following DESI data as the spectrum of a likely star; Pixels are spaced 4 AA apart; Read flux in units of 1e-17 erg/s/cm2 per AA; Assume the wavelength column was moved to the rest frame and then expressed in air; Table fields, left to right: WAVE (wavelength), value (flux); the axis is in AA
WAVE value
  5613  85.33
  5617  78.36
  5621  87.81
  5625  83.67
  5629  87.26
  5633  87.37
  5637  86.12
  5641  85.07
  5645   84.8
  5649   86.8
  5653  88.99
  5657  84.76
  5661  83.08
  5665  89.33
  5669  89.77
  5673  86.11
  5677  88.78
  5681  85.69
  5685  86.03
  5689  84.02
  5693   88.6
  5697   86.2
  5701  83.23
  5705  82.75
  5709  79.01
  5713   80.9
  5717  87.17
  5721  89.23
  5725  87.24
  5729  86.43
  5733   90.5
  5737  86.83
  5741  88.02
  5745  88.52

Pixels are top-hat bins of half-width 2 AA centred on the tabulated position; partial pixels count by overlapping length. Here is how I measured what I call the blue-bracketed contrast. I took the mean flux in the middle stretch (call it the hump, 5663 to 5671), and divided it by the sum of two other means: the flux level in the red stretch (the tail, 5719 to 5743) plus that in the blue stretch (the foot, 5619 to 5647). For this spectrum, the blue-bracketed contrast 0.514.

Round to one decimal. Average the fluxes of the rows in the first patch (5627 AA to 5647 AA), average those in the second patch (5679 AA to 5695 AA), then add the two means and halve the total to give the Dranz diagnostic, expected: 86.1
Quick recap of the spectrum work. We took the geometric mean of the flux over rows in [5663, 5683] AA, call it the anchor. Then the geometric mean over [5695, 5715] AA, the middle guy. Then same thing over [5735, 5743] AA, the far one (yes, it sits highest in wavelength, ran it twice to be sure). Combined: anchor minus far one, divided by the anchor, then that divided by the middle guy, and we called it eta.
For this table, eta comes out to 0.0001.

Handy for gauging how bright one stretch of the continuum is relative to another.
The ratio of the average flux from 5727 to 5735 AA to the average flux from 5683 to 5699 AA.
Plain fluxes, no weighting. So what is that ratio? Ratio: 1.03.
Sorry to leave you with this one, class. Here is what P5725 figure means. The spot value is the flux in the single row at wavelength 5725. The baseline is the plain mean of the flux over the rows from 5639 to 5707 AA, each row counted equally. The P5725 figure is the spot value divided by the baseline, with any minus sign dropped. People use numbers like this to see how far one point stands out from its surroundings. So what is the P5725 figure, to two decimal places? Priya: 1.01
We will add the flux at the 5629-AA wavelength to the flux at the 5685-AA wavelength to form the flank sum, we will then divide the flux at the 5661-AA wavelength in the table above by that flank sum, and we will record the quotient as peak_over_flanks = 0.48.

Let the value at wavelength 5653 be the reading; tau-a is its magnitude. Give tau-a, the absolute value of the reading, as 89.0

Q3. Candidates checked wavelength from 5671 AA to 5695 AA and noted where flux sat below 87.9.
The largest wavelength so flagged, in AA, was 5689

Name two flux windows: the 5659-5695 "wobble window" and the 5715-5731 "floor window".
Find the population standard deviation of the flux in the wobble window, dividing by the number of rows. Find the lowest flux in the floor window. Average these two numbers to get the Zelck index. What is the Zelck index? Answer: 44.3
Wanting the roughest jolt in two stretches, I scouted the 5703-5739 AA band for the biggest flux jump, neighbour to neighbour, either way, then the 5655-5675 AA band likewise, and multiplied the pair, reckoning 39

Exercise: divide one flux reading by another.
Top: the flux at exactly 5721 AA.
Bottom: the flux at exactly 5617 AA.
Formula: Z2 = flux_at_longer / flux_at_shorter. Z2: 1.14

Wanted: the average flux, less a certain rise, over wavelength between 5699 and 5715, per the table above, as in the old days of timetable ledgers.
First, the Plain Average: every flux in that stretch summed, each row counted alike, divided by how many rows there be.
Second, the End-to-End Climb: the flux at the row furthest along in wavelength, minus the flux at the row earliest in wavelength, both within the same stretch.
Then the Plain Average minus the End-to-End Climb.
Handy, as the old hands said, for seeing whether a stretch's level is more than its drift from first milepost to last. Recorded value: 84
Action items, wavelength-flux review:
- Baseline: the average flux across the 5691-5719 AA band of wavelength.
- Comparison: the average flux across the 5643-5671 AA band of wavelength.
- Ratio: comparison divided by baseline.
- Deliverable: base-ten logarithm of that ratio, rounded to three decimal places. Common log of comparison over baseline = 0.014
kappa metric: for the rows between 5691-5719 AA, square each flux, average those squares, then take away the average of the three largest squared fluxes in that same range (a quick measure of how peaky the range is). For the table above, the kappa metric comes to -563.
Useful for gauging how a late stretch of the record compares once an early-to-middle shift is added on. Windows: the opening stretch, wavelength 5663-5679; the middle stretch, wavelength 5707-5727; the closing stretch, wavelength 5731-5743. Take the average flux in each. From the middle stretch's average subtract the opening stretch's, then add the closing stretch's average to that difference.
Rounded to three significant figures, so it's 84.7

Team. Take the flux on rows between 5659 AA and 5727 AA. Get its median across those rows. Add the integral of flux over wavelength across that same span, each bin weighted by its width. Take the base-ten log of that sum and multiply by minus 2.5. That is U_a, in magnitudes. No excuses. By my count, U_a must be -9.43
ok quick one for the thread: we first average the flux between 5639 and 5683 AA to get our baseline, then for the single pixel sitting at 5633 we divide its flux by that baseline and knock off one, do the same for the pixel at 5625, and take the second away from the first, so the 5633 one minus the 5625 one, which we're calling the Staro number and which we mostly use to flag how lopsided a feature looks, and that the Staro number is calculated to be 0.04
